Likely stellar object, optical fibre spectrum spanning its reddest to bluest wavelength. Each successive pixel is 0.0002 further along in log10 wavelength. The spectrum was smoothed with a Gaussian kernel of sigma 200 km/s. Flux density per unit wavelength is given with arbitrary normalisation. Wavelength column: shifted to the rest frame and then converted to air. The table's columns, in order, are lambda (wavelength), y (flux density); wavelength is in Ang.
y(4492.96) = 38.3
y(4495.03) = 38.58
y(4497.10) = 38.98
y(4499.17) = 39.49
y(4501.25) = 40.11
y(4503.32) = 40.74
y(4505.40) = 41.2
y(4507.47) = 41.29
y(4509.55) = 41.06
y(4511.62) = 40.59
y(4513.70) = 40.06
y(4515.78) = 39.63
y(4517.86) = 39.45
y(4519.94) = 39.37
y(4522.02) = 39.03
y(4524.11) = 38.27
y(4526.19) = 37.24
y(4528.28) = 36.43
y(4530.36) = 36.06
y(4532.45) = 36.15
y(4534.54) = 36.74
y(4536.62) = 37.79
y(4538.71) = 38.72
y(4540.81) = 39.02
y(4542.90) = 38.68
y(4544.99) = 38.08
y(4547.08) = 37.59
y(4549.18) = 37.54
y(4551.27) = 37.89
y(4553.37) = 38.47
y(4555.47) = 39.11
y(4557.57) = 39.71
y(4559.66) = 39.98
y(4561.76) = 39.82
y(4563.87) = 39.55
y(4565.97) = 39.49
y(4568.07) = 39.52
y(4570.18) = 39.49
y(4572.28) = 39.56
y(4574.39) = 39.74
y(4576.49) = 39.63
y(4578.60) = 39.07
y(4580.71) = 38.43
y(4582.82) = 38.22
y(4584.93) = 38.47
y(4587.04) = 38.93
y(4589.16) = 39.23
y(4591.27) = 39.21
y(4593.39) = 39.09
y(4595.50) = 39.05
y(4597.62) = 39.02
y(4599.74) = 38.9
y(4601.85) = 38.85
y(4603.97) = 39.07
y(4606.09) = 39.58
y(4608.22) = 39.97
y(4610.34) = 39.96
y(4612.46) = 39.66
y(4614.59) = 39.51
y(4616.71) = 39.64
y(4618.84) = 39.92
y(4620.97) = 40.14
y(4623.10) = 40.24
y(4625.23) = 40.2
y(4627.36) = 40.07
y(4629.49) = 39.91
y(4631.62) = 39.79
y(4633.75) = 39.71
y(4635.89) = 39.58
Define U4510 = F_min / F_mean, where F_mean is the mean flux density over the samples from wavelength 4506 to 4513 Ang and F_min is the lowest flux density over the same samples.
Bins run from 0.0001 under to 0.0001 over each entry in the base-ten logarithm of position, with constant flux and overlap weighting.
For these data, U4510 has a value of 0.990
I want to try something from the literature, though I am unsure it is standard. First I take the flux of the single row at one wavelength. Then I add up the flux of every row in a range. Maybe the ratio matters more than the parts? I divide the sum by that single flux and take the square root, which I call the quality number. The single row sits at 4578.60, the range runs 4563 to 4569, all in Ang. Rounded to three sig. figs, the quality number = 1.74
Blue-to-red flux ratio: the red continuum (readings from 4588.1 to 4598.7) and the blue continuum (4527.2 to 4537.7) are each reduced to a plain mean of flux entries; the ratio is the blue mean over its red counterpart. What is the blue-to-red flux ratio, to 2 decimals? 0.94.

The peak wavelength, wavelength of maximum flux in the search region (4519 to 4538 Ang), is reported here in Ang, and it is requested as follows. 4519.94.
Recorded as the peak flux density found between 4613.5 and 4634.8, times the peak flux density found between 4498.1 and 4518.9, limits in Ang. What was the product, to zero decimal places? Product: 1662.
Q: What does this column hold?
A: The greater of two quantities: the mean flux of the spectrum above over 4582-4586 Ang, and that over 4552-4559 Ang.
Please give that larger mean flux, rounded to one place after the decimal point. 39.1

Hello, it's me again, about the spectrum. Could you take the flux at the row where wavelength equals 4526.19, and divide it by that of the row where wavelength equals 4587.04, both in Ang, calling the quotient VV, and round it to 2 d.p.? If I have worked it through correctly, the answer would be 0.96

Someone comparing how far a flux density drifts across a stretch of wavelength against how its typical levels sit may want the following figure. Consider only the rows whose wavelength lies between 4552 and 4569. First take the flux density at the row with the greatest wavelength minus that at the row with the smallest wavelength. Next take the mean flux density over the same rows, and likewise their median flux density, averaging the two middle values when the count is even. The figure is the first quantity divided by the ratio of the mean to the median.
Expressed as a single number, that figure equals 1.1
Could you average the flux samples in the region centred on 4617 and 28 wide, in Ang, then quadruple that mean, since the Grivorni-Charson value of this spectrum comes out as 159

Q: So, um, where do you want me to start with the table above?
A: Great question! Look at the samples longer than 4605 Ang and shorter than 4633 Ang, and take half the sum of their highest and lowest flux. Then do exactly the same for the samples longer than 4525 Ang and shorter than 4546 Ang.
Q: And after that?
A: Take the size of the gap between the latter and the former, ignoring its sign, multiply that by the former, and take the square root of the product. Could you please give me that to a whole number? 10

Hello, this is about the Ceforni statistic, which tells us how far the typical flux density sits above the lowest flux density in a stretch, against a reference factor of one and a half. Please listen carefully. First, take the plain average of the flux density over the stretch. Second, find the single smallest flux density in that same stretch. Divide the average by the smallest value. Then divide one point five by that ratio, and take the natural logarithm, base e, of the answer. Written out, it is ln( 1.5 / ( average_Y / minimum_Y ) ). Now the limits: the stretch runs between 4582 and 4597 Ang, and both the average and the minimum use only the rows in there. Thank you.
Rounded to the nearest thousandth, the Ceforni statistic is 0.388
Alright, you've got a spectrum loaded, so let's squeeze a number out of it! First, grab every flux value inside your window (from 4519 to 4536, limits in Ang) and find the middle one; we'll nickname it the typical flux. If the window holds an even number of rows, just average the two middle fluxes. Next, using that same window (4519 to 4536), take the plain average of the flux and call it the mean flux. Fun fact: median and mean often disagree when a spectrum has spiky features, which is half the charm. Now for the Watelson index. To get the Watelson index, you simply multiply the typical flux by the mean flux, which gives 1384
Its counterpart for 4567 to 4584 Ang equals 1549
